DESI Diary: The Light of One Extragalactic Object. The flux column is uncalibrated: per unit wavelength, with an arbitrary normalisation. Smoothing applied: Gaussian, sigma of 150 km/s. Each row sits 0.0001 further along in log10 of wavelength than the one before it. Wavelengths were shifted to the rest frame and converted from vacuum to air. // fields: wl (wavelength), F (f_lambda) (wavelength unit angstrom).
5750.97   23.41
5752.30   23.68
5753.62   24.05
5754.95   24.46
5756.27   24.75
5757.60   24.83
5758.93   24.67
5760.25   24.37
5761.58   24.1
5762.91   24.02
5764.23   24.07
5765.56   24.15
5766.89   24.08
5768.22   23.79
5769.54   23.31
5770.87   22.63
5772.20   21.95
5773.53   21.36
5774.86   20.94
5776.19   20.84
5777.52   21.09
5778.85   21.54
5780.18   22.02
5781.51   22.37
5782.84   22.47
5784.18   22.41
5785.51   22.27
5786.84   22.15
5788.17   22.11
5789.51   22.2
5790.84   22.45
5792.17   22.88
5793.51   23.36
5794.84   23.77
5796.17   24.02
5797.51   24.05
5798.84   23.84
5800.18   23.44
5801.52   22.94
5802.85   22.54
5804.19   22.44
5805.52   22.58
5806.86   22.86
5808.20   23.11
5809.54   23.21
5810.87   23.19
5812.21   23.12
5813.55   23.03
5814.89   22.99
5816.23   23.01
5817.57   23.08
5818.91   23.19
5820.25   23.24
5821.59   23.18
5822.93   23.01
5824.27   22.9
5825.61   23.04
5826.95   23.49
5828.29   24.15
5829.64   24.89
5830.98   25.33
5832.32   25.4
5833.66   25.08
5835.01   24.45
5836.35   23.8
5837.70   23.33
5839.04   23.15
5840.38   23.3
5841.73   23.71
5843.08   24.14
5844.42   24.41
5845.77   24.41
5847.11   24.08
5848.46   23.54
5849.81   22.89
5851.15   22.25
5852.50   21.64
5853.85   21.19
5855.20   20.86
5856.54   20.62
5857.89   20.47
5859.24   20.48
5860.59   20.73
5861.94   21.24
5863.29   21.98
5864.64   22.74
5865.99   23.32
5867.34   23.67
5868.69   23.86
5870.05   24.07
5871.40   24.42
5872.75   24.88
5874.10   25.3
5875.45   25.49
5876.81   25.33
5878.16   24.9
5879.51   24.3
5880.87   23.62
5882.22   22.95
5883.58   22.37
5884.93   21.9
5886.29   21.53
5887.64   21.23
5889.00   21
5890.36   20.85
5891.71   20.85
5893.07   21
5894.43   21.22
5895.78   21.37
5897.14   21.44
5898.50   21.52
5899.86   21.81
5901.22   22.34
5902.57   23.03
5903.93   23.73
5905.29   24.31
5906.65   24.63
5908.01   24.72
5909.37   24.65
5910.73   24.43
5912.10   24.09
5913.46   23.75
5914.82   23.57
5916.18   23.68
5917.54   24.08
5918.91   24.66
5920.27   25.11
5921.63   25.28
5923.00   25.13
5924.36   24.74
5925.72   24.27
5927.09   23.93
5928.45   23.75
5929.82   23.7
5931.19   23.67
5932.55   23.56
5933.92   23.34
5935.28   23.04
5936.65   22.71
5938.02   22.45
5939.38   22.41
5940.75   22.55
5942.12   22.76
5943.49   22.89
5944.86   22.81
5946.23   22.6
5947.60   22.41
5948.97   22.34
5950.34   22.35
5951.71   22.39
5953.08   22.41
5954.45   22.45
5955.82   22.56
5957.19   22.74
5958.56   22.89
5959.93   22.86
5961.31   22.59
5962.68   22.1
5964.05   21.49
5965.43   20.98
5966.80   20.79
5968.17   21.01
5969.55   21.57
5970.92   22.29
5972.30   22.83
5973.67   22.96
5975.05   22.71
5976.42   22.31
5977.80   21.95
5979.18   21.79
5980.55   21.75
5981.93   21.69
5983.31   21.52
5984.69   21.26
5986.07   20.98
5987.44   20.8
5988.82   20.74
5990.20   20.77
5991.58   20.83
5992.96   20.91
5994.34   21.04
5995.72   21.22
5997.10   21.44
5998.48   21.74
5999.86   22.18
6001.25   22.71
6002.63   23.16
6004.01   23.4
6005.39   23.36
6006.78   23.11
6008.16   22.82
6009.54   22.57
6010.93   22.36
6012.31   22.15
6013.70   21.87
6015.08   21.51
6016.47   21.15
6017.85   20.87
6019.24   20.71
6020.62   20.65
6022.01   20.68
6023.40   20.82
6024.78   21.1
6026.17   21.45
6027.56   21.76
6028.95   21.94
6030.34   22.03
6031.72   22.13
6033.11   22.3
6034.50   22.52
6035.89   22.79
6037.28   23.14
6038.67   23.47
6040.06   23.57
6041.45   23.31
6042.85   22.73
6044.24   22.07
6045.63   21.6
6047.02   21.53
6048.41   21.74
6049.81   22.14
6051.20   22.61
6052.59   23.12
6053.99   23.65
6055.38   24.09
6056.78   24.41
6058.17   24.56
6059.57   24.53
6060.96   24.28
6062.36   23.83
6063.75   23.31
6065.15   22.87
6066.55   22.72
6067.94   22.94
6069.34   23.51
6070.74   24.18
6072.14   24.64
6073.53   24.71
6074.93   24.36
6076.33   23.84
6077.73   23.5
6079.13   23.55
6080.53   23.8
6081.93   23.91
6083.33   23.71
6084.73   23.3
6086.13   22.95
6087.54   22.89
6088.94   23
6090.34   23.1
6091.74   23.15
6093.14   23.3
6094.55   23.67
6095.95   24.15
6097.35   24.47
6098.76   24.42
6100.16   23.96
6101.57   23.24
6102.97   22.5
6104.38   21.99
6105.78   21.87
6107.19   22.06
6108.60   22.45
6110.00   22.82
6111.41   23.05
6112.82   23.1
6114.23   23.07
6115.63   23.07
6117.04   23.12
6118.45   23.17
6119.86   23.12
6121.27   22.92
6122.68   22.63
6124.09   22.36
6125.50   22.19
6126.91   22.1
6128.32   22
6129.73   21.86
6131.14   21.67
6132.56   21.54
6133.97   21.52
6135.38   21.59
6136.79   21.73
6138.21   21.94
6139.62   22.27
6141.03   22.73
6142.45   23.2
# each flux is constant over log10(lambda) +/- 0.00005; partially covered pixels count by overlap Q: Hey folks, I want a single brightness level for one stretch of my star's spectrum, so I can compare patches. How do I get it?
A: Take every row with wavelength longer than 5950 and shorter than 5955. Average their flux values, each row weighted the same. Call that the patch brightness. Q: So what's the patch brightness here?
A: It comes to 22.4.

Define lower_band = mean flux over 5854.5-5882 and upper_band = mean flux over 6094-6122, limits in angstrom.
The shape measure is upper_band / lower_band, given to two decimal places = 1.00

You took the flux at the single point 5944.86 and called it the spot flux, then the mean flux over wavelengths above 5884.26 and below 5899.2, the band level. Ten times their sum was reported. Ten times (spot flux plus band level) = 441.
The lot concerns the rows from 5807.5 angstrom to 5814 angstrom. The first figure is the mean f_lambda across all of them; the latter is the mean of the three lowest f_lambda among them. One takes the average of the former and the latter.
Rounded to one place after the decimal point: 23.1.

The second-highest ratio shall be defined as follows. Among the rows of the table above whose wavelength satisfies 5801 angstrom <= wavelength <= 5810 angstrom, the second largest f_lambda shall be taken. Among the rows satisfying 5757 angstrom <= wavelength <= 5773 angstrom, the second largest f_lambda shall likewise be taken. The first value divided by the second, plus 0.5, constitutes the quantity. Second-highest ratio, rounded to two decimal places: 1.44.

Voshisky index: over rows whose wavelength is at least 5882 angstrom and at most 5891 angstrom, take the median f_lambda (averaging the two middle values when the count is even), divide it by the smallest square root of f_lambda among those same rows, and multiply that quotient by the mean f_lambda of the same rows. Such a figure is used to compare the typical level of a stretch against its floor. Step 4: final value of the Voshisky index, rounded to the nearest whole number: 102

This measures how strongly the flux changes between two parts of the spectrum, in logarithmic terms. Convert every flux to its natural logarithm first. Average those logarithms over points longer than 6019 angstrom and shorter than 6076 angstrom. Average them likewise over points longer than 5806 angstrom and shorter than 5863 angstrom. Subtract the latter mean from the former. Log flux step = -0.01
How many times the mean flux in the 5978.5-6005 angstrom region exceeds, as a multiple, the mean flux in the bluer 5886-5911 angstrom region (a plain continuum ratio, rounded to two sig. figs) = 0.96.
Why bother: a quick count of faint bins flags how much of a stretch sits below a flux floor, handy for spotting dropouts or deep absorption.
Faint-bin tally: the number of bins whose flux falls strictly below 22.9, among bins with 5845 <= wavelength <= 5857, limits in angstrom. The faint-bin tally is 6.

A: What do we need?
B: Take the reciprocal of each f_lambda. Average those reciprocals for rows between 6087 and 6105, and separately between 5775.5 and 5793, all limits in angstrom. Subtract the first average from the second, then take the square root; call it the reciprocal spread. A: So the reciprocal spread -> 0.050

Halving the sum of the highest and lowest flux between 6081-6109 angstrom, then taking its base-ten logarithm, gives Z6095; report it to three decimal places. 1.365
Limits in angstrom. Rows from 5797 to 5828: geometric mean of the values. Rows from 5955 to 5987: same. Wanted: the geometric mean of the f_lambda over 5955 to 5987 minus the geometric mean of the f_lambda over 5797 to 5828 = -1.1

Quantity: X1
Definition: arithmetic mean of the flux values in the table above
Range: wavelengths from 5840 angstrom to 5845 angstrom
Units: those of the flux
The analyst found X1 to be 23.9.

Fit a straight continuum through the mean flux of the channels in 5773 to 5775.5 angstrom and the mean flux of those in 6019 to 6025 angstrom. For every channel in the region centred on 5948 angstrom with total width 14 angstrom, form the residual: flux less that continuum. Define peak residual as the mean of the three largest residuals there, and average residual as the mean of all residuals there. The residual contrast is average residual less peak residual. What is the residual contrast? -0.27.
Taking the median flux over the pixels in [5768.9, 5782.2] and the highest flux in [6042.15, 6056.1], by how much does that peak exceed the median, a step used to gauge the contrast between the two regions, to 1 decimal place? 2.3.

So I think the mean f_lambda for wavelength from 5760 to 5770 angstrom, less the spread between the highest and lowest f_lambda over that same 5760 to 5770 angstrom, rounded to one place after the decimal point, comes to 22.9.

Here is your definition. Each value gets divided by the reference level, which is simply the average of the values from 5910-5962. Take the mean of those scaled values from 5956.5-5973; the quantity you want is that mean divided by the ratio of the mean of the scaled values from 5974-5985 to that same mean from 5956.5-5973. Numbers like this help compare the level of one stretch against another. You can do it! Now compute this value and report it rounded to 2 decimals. 0.95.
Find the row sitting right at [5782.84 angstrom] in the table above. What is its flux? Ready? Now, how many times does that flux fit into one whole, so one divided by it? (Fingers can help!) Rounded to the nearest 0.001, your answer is 0.045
